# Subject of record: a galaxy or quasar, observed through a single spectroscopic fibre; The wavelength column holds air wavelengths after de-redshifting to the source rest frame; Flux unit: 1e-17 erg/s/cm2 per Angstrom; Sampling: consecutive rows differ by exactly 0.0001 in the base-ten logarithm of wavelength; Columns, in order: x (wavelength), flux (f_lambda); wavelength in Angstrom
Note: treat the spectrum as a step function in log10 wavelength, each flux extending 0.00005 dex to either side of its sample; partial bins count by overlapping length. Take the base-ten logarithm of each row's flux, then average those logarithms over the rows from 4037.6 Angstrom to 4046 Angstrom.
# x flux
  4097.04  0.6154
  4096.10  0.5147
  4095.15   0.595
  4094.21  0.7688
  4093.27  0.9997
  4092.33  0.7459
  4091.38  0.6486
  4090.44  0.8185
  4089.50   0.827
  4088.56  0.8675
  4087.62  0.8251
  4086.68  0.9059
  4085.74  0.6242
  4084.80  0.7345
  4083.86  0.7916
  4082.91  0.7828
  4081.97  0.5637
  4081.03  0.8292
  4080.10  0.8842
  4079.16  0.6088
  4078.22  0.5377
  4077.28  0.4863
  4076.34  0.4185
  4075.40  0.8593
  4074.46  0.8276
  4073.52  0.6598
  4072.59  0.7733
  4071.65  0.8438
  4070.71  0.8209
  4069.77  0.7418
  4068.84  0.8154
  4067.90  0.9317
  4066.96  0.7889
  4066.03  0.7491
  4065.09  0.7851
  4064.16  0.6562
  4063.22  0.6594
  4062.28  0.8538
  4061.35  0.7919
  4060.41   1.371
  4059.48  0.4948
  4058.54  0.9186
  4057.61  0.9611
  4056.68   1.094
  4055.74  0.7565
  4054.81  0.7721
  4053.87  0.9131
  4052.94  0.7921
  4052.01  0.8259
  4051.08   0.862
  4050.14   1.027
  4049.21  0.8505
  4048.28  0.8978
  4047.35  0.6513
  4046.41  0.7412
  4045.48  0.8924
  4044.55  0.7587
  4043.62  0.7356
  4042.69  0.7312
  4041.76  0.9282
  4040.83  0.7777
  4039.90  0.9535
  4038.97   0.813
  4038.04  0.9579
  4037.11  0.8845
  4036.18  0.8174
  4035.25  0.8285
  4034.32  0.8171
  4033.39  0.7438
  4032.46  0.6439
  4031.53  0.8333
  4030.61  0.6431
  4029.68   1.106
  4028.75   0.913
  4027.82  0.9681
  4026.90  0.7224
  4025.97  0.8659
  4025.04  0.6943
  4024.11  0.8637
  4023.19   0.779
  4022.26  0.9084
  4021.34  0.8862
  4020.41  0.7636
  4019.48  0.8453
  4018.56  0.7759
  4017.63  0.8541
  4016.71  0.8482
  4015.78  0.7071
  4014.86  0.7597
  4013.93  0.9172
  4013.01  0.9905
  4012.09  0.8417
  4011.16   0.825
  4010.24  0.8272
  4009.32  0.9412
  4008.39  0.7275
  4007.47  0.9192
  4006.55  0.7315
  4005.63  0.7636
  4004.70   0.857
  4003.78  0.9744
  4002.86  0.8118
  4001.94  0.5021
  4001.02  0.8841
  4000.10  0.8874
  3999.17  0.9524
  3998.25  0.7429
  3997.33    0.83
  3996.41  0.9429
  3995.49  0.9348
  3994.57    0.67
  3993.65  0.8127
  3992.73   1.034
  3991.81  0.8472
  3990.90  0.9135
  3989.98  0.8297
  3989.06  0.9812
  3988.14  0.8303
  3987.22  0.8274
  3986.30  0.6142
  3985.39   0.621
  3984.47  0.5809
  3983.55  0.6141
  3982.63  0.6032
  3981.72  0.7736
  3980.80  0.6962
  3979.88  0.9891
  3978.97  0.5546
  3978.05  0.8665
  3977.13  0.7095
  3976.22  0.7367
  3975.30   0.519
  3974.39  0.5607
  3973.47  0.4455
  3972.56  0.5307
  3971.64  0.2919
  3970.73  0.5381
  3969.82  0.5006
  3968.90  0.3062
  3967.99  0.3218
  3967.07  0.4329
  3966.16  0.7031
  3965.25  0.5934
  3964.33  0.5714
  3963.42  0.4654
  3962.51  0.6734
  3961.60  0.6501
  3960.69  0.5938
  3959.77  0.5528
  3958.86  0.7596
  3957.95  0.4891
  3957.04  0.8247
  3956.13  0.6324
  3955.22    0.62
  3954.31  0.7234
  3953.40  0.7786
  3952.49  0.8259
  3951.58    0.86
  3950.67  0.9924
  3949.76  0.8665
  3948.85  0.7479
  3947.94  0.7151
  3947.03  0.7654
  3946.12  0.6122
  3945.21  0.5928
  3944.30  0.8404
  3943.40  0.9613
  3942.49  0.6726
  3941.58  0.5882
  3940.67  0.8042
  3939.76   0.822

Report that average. -0.079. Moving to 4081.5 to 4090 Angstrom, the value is -0.118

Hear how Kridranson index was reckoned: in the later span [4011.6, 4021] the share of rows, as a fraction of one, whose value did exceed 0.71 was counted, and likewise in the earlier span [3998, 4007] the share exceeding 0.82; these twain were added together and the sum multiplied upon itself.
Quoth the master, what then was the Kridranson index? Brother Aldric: 2.0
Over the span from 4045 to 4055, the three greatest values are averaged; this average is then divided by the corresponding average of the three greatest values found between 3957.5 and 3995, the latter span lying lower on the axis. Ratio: 0.94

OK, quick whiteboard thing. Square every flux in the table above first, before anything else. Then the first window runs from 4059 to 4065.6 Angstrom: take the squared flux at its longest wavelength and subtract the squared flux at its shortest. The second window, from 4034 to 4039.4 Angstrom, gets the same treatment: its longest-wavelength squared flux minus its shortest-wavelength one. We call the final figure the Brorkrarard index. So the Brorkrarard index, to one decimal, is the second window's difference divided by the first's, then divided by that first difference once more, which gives 0.0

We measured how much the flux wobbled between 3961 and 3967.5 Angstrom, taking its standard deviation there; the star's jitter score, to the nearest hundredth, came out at 0.10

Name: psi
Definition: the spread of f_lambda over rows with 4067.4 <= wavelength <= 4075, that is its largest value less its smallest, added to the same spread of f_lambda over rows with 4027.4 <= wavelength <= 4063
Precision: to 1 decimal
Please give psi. 1.1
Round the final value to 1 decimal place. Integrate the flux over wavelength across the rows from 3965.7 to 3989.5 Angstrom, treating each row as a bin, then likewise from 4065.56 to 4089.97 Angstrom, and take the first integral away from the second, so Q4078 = 3.5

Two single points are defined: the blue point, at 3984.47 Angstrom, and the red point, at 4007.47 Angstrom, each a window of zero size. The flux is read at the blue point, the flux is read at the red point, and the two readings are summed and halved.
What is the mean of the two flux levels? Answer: 0.75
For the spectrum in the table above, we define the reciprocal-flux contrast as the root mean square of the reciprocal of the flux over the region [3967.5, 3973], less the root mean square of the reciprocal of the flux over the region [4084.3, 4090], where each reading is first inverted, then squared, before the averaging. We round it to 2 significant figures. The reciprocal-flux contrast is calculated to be 1.4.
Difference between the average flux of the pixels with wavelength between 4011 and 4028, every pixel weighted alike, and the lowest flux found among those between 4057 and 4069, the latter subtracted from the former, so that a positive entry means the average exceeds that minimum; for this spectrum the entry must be 0.34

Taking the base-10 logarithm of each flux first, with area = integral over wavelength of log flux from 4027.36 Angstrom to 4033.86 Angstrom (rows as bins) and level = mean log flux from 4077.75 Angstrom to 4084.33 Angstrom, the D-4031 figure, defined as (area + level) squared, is 0.51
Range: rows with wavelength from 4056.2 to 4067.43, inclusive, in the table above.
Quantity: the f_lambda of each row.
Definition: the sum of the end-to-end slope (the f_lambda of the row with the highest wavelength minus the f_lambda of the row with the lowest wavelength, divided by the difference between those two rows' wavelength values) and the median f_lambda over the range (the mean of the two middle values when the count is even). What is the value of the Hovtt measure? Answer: 0.76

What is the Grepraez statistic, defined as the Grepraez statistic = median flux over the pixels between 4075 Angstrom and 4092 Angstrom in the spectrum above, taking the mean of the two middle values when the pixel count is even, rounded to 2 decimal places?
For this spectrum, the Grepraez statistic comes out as 0.79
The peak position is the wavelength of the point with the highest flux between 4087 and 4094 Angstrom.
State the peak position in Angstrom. 4093.27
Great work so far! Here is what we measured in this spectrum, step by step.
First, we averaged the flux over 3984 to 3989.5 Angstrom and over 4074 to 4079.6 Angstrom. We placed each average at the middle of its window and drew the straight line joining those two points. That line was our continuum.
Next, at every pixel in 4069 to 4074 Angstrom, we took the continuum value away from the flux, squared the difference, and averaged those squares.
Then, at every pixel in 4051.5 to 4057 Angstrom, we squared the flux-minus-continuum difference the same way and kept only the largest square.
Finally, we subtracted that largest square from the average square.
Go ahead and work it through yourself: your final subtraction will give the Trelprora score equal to -0.17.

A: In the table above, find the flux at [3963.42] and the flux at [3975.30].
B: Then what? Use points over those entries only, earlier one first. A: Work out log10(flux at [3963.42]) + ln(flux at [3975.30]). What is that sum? -1.0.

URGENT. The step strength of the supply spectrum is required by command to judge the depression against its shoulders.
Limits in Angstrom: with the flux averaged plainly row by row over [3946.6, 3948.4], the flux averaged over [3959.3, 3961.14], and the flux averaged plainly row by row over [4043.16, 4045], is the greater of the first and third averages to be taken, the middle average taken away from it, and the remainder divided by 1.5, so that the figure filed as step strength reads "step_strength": 0.116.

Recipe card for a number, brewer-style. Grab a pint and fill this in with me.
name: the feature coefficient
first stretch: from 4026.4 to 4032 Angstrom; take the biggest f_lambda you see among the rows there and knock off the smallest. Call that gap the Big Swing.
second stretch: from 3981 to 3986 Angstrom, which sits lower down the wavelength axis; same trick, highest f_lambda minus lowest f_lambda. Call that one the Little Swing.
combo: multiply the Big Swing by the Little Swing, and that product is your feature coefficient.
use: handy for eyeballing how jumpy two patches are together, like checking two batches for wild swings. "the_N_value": 0.089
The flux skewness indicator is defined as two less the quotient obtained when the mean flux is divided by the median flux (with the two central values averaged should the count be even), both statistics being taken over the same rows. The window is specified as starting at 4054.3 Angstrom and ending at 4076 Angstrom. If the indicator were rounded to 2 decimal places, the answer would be 0.96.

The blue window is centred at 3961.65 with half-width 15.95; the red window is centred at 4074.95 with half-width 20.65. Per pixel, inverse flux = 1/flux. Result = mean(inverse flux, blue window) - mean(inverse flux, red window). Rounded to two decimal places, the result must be 0.39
